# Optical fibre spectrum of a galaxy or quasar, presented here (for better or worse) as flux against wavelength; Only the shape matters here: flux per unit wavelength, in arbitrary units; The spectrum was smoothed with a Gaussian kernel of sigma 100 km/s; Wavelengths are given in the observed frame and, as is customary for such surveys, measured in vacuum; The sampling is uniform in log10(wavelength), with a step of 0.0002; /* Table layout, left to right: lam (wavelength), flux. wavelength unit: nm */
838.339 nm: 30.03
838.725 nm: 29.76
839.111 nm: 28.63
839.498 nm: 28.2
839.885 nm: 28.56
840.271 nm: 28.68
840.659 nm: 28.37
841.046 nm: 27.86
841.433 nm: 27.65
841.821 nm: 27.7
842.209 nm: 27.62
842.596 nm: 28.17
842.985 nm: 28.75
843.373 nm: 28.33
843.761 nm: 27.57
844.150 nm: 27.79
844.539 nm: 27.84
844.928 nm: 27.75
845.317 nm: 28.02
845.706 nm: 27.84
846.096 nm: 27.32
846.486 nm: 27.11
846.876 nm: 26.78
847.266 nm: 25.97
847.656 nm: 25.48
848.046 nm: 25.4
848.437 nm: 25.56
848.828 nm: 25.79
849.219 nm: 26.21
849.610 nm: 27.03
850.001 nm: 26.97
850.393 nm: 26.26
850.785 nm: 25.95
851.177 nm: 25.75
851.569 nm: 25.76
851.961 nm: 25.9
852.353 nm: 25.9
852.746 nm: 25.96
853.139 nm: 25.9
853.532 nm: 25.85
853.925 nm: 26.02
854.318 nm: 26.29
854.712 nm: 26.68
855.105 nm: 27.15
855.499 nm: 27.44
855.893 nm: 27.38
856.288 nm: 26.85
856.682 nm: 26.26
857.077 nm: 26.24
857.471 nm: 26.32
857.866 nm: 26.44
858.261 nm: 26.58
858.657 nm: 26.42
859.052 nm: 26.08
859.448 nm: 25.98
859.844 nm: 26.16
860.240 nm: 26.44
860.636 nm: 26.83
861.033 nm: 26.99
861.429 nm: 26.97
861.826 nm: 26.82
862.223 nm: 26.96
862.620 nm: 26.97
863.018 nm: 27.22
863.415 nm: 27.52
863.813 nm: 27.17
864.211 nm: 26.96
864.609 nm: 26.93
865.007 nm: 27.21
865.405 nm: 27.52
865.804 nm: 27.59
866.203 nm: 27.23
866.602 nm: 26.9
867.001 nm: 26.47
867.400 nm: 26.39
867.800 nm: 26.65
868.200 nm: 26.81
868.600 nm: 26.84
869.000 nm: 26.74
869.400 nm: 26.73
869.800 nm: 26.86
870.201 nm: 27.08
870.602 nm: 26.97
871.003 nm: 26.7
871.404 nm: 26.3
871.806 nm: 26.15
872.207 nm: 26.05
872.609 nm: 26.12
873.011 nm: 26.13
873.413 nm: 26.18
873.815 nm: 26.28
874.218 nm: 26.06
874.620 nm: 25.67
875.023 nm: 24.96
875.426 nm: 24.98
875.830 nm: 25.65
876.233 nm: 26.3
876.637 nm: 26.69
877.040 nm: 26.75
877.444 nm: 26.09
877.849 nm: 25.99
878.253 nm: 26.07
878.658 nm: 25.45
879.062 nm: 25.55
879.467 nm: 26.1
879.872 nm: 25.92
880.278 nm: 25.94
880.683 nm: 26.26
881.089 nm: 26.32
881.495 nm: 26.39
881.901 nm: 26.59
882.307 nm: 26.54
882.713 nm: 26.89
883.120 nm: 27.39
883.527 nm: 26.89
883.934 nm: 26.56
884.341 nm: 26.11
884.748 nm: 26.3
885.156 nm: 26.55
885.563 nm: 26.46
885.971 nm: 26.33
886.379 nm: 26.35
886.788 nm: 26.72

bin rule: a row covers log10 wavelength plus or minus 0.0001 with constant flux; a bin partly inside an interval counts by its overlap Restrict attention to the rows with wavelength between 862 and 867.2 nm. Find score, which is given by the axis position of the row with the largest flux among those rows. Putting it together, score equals 865.804 nm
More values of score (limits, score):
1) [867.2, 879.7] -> 870.201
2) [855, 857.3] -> 855.499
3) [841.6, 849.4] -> 842.985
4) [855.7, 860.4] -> 855.893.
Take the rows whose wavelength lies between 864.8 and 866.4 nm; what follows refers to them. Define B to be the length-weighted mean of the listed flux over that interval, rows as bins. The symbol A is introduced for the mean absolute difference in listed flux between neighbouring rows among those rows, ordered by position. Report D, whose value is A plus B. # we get 27.6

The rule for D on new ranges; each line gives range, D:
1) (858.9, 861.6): 26.7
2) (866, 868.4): 27.0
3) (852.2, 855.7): 26.6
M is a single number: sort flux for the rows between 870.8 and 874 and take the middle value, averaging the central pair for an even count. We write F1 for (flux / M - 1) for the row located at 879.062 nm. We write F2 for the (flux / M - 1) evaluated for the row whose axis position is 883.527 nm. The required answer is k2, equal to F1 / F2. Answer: -0.8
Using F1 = -0.024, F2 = 0.028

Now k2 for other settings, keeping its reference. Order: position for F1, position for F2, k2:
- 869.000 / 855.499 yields 0.5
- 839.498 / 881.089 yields 13.1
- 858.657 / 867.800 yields 0.5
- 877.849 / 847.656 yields 0.3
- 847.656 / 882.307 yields -1.8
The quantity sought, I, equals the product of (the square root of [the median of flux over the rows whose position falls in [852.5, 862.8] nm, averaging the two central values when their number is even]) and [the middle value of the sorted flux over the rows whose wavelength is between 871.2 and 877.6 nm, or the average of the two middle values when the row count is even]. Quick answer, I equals 134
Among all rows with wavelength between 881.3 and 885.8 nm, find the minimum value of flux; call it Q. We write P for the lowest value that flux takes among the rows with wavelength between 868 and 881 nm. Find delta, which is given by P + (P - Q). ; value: 23.8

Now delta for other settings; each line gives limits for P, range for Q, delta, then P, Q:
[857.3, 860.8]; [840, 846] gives 24.4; 25.98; 27.57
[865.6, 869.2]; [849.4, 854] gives 27.0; 26.39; 25.75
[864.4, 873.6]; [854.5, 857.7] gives 25.9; 26.05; 26.24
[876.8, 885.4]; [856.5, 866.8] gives 24.9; 25.45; 25.98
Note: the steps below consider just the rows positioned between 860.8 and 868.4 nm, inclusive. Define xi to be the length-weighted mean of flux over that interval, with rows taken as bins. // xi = 27.0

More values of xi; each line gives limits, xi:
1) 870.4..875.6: 26.0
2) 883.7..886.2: 26.4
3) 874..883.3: 26.1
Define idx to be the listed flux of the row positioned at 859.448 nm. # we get 25.98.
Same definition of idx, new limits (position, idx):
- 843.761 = 27.57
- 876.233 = 26.3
